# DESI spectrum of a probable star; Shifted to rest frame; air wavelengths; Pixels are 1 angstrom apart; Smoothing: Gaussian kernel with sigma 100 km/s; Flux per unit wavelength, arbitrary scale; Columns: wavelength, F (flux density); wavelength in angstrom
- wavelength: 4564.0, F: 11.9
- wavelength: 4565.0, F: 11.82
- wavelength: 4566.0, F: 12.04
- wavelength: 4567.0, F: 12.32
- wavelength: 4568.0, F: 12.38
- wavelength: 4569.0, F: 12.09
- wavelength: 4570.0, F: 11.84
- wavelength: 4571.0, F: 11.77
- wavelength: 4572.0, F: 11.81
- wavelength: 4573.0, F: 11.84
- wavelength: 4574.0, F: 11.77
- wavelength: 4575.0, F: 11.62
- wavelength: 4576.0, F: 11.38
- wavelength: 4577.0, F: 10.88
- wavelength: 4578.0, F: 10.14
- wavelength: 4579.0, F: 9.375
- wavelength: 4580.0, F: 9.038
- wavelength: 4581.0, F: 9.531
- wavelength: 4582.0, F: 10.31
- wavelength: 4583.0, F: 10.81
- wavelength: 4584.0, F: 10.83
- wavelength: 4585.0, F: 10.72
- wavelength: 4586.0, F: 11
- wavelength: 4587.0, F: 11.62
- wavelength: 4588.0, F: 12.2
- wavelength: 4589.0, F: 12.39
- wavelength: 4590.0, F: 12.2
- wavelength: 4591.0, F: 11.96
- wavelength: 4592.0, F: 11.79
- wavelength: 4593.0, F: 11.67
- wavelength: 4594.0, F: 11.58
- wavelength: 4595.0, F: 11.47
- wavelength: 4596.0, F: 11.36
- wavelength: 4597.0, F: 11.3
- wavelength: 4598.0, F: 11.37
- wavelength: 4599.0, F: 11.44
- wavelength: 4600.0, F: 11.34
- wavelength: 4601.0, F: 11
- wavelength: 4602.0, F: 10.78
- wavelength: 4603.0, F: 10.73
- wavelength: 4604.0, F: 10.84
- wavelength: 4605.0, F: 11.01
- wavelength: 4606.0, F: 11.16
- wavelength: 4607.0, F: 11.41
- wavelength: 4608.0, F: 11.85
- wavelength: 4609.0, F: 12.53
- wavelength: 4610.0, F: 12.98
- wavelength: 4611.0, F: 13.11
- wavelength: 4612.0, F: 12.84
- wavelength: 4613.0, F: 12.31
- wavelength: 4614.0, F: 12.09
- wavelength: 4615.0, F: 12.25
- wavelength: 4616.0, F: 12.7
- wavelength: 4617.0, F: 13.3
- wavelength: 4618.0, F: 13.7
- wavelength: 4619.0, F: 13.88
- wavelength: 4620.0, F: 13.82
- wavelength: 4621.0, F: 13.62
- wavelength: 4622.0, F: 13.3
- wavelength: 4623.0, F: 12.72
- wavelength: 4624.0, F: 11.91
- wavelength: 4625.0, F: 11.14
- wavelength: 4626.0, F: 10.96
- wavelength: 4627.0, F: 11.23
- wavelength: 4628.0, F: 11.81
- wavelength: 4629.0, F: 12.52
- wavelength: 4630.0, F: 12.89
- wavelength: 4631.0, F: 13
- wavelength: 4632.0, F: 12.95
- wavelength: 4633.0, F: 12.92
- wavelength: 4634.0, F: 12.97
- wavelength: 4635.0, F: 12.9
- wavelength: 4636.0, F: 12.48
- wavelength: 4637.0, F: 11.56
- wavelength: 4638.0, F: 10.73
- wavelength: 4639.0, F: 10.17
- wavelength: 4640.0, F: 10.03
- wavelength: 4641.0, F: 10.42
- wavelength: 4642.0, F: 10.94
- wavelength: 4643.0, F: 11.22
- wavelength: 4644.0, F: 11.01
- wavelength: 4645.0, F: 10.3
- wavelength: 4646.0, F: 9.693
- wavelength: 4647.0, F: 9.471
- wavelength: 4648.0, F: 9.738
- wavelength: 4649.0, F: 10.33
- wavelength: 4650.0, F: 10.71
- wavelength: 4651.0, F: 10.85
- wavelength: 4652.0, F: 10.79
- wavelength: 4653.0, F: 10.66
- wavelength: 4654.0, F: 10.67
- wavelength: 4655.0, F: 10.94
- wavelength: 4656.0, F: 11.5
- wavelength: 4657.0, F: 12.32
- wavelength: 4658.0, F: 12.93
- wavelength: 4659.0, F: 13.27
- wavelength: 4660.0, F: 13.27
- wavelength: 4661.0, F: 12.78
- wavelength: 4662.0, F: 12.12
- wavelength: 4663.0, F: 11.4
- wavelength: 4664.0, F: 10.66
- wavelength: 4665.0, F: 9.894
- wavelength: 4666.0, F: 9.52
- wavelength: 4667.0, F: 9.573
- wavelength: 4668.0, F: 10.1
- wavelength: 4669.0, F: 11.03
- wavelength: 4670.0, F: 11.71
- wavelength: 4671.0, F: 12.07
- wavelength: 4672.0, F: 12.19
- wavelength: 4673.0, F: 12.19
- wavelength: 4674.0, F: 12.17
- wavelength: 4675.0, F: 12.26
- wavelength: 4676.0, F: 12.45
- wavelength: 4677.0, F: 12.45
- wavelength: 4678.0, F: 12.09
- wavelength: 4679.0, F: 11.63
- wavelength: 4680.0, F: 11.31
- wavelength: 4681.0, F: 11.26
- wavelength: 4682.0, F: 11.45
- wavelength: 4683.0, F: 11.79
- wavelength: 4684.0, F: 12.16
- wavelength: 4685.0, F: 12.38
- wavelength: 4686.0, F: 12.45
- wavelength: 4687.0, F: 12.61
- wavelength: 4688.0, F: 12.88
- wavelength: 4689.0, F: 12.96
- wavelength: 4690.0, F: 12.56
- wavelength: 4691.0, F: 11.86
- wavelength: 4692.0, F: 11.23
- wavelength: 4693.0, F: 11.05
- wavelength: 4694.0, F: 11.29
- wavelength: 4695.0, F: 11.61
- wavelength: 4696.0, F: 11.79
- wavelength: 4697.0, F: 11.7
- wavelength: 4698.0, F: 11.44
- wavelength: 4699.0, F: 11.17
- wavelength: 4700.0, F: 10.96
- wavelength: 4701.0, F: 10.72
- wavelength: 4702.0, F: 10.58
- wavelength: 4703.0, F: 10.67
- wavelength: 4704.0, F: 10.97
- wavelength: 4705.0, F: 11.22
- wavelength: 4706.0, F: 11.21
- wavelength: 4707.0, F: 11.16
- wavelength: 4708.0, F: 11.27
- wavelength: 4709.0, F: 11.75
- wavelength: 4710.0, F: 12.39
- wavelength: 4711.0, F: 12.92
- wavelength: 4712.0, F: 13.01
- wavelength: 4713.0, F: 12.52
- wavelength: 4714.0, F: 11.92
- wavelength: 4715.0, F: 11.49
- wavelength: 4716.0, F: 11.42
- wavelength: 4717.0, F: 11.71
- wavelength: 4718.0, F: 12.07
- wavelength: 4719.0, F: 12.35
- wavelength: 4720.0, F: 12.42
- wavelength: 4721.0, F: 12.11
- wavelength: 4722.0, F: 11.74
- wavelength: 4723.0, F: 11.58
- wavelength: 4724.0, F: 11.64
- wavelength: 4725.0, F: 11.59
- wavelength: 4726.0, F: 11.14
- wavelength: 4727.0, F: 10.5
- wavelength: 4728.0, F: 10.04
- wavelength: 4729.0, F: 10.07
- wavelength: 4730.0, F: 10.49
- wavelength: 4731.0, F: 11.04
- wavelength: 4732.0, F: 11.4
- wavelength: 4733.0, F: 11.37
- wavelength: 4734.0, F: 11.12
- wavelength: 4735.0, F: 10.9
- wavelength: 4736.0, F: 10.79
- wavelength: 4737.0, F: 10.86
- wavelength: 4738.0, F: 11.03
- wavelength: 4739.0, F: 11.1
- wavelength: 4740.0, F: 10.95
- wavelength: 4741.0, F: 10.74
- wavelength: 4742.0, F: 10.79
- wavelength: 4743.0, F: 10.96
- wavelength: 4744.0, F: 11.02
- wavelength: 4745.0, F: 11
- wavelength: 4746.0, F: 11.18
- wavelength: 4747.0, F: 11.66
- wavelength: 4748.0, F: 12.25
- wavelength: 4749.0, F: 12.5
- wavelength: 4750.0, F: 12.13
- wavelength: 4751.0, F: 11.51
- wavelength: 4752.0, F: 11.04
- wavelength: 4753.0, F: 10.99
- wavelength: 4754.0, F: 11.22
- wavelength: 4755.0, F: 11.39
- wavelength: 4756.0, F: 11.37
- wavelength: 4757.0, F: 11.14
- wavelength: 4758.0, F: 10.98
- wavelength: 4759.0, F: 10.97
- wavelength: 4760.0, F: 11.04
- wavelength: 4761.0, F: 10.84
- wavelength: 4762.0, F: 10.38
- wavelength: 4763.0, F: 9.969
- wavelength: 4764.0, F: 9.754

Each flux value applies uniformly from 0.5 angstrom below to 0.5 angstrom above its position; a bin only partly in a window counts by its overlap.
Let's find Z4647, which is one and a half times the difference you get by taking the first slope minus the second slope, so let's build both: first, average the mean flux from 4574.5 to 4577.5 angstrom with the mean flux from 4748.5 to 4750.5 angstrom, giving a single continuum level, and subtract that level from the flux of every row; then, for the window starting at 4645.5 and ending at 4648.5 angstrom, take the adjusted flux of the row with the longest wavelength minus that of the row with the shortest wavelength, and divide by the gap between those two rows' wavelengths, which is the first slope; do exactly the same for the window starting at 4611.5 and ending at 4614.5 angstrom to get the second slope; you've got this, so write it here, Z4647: 0.60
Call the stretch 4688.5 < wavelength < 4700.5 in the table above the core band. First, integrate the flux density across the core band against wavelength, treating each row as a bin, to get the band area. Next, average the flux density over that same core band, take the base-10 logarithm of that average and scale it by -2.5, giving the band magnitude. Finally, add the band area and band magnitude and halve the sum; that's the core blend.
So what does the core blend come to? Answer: 68.5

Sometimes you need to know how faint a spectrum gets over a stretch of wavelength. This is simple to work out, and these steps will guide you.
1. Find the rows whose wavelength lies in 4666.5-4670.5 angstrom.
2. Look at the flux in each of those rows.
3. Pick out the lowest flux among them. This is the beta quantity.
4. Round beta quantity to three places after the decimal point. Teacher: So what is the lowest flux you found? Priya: 9.573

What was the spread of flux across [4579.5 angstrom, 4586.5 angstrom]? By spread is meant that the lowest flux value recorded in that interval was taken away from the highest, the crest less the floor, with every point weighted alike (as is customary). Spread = 2.0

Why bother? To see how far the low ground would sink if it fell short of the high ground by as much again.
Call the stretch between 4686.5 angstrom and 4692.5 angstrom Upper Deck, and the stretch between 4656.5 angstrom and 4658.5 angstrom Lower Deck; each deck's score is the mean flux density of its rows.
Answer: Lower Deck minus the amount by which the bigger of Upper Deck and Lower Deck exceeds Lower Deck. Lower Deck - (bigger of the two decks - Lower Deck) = 12.6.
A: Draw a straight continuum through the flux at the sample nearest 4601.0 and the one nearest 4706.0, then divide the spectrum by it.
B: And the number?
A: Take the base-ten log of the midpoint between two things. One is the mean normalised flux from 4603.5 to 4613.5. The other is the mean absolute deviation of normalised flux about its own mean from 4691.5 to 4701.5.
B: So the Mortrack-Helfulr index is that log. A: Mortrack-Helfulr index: -0.25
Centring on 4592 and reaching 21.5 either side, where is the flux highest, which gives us 4611.0 angstrom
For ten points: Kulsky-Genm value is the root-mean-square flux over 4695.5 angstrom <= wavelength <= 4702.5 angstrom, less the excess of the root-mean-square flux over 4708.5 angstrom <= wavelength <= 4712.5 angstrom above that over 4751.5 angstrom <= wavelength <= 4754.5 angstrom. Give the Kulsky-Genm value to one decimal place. 9.8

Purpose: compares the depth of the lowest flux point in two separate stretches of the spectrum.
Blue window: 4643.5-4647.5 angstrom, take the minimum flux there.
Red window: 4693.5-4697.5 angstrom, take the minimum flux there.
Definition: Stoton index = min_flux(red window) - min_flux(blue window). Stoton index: 1.8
